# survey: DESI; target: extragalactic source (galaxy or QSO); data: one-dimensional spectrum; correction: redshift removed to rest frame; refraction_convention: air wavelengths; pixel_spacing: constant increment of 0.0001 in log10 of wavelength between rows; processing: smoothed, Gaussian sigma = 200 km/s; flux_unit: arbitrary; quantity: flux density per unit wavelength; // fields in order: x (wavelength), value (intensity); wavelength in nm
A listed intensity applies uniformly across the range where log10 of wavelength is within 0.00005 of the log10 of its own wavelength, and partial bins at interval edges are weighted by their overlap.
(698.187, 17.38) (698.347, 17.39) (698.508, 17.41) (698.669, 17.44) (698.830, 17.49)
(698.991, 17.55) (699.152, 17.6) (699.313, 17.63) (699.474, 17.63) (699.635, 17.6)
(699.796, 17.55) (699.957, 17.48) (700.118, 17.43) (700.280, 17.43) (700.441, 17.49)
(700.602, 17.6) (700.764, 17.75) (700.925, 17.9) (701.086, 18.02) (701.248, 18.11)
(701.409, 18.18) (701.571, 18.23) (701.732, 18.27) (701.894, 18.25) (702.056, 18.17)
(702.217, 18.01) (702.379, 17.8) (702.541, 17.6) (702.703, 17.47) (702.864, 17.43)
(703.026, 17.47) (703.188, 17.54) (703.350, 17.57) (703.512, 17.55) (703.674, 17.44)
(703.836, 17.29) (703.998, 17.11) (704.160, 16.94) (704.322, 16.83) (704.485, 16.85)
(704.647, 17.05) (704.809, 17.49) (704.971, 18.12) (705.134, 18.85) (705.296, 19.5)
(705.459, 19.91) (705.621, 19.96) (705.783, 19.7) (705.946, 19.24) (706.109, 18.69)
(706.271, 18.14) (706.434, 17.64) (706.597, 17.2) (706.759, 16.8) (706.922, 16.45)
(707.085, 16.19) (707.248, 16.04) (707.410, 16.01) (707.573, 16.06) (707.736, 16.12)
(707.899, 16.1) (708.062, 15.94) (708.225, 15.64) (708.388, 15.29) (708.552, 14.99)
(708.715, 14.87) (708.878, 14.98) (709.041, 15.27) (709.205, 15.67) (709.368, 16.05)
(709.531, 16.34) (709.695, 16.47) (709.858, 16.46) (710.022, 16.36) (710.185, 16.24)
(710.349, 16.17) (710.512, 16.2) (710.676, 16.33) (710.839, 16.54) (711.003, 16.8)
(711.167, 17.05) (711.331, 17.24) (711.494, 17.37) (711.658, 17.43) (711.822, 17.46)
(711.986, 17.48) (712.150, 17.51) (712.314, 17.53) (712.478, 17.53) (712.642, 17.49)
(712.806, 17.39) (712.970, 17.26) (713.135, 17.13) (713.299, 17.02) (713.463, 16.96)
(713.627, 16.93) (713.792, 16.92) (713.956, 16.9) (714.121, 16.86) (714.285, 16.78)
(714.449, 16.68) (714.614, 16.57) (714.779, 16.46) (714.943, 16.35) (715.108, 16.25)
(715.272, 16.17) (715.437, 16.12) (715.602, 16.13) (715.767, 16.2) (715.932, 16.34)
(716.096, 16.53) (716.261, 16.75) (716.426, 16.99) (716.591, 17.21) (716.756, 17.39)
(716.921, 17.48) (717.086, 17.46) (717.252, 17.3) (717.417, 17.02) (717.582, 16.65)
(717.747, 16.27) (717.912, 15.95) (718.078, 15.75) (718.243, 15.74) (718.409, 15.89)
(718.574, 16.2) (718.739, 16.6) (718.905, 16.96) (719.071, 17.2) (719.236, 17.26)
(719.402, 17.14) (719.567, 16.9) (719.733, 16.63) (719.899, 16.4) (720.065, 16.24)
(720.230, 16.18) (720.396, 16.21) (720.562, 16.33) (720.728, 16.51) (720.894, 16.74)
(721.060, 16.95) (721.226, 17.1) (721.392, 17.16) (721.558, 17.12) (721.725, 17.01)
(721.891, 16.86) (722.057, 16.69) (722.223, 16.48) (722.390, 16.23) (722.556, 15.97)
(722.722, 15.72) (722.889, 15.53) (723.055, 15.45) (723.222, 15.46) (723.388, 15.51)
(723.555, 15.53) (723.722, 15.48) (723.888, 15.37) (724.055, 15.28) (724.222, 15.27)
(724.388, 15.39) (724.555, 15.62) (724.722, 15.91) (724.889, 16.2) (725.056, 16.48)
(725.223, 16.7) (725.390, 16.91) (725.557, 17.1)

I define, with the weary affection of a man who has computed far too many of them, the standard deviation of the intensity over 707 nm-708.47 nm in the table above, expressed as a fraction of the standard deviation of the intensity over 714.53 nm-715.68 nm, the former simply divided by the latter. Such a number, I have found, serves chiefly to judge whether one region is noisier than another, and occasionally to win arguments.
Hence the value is 1.7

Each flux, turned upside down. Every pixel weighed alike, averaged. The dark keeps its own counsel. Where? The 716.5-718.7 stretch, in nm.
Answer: 0.060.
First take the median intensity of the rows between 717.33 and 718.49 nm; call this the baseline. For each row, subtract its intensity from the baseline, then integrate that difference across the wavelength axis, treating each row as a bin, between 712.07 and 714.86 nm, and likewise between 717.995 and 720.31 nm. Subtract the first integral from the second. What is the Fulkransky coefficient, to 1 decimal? 1.8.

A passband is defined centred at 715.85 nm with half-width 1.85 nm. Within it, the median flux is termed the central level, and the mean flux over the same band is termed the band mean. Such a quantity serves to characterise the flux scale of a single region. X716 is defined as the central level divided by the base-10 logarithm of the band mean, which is 13.6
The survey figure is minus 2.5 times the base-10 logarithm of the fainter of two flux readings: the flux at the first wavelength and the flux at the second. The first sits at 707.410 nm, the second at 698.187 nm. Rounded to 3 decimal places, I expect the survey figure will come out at -3.011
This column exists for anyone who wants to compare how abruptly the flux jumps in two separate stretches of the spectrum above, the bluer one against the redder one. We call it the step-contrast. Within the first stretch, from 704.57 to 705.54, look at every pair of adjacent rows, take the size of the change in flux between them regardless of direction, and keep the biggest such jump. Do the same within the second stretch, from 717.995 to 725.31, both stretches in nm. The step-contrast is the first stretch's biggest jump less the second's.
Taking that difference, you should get 0.33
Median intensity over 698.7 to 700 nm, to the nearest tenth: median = 17.6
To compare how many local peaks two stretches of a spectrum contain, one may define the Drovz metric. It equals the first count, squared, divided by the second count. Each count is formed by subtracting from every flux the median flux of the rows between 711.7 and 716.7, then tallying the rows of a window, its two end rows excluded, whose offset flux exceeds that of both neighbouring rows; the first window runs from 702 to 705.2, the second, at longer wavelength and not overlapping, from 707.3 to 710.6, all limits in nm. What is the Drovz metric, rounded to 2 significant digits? 0.50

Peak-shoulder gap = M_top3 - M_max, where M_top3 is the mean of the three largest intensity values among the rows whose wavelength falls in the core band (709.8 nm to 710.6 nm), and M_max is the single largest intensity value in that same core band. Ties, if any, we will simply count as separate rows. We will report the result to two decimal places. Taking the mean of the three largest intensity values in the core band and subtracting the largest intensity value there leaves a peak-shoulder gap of -0.11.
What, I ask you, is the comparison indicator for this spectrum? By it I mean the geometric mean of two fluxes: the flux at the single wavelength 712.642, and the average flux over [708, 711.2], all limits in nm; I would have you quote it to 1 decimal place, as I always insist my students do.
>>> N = 16.7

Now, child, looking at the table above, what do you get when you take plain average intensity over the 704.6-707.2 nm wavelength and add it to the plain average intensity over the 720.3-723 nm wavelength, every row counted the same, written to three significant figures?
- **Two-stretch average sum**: 34.7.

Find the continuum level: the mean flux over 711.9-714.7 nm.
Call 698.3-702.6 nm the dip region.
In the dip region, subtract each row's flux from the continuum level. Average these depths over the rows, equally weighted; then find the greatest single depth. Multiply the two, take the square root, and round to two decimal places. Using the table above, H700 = 0.42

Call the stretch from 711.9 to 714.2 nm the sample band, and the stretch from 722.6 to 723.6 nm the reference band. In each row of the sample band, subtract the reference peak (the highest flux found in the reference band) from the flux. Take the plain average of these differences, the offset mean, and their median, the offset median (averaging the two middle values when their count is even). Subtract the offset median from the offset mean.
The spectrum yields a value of 0.01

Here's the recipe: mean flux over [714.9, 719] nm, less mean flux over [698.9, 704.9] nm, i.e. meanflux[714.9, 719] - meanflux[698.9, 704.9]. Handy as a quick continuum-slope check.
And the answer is -1.1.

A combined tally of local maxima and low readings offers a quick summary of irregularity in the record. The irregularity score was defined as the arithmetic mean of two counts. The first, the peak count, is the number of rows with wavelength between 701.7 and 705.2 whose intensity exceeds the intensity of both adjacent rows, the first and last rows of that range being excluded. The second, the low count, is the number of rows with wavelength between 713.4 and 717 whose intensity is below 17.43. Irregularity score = 11.0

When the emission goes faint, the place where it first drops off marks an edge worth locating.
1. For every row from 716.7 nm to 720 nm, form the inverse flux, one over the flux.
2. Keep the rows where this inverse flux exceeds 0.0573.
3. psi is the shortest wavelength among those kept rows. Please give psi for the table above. 716.756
